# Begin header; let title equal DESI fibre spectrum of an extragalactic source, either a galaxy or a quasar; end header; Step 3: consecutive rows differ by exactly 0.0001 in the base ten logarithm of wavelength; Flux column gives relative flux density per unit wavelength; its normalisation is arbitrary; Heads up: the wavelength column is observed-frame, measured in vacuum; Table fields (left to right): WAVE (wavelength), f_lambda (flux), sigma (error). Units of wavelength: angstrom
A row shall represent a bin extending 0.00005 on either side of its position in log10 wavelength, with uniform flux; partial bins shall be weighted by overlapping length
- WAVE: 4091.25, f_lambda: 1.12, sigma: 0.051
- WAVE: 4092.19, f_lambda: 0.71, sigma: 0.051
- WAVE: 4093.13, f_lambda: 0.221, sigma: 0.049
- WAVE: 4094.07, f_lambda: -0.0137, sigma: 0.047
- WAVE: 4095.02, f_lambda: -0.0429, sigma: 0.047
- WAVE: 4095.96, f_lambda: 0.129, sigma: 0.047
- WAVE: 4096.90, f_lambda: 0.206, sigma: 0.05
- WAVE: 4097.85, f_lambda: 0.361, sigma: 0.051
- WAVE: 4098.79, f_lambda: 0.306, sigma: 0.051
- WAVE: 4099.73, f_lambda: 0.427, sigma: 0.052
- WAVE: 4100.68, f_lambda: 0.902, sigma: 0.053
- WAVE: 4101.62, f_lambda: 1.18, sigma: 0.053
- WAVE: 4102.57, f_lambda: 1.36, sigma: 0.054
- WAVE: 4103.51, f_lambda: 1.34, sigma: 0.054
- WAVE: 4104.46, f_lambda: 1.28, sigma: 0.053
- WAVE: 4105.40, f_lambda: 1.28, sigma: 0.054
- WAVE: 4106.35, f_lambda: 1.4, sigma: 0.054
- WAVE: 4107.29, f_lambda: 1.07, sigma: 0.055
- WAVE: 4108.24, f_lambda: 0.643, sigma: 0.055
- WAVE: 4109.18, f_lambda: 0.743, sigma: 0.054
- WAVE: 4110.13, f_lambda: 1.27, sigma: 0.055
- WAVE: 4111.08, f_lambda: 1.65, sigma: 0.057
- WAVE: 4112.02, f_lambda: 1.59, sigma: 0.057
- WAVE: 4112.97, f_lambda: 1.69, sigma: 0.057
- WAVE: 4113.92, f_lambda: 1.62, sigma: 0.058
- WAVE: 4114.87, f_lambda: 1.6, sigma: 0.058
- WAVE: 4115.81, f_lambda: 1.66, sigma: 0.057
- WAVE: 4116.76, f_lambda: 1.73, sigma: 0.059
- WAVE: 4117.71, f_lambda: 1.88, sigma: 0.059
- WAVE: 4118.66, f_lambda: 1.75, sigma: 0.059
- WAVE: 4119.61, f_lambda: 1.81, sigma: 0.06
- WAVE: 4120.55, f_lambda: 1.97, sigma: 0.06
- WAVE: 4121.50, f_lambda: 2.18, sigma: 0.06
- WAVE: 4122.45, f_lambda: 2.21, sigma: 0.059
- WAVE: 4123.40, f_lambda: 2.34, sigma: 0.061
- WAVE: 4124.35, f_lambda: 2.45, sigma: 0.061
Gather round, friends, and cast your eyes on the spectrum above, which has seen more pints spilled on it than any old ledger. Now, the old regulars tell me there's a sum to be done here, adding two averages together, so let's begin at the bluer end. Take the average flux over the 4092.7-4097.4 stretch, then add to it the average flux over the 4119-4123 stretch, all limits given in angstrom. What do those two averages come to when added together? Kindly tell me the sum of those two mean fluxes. 2.1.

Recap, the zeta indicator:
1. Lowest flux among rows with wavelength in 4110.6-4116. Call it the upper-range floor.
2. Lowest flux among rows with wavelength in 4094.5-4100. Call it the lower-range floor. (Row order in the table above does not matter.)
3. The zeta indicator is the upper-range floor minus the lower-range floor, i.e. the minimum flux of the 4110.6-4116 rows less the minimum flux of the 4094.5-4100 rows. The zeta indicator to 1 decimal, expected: 1.6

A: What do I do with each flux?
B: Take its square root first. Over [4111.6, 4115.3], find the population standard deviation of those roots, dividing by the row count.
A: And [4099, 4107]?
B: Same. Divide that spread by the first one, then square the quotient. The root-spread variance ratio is 121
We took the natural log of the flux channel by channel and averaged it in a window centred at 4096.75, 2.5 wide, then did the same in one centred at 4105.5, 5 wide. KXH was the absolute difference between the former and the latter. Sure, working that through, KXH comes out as 1.8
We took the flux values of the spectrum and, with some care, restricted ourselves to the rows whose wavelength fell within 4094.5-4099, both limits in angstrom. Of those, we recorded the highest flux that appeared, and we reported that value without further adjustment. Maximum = 0.361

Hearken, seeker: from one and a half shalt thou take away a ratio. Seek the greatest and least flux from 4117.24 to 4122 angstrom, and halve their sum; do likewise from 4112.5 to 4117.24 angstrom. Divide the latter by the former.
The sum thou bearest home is 0.65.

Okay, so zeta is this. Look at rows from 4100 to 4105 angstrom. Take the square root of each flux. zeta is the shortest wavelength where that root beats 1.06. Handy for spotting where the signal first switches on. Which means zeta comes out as 4101.62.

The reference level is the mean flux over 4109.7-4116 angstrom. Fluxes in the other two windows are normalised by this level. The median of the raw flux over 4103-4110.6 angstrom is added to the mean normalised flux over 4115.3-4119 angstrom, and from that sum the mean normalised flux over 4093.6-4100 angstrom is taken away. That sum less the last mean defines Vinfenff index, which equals 2.26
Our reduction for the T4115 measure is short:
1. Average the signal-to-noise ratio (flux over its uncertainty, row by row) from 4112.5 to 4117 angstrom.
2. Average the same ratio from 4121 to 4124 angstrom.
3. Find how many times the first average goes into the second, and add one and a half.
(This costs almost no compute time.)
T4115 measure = 2.8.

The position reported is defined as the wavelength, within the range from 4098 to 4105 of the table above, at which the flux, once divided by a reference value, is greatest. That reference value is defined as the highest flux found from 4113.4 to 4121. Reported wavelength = 4102.57 angstrom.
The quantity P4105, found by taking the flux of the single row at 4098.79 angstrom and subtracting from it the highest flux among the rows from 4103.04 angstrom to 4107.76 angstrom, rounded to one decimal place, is -1.1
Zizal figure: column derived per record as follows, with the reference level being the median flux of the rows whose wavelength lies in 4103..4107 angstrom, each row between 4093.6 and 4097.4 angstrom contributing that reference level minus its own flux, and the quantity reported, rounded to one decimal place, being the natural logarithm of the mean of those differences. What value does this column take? 0.2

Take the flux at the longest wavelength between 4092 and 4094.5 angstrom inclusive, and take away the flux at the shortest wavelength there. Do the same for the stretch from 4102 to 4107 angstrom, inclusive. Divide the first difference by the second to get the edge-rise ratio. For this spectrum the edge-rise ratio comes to -18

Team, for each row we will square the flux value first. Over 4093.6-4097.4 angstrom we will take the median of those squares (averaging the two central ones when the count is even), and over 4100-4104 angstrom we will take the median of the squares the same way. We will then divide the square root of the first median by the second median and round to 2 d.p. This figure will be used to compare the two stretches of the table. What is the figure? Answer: 0.06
